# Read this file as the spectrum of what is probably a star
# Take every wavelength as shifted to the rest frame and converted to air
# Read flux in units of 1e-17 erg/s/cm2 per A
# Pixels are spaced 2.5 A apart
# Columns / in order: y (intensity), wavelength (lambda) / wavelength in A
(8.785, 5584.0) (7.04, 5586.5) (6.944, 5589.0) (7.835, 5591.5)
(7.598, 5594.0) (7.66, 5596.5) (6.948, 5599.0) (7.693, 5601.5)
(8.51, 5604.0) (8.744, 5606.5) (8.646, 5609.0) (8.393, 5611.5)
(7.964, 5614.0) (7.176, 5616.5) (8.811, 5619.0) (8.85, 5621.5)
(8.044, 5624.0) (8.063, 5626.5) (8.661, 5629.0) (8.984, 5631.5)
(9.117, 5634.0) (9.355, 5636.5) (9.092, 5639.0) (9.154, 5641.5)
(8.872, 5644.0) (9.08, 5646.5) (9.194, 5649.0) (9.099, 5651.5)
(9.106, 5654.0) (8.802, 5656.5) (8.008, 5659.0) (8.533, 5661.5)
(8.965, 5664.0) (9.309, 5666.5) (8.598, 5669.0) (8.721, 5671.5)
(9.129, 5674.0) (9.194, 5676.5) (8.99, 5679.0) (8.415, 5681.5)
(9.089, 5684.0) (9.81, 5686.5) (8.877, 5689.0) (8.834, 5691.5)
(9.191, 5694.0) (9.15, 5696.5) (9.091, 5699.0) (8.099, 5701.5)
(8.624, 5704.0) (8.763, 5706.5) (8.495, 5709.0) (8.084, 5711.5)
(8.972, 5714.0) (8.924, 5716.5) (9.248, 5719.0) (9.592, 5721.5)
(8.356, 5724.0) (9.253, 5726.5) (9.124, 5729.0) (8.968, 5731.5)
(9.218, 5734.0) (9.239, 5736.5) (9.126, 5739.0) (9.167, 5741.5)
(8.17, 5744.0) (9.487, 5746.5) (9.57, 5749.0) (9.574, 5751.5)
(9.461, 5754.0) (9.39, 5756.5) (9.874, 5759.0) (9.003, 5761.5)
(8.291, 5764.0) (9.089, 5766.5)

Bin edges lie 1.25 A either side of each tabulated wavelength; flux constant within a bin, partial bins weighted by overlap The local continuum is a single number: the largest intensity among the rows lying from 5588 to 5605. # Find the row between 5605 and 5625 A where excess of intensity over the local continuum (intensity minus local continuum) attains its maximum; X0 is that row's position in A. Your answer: 5621.5 A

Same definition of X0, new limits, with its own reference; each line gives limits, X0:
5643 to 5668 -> 5666.5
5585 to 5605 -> 5604.0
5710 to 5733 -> 5721.5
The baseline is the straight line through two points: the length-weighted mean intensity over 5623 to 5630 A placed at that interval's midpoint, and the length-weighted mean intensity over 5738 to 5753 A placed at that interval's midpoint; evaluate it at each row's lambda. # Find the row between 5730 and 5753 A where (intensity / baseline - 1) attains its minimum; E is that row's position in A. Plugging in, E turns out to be 5744.0 A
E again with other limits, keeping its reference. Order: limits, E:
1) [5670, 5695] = 5681.5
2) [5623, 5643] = 5626.5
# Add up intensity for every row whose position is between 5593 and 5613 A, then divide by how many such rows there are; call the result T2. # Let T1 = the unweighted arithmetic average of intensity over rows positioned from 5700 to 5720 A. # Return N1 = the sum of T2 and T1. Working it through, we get 16.7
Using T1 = 8.7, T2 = 8.0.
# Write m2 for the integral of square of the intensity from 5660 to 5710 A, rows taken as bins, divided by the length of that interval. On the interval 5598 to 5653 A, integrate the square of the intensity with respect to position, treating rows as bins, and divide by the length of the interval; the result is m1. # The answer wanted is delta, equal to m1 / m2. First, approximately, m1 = 73.9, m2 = 79.2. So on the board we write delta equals 0.93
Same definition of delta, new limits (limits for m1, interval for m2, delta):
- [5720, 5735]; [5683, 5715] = 1.05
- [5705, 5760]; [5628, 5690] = 1.03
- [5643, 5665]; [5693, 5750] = 0.98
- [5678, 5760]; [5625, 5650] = 1.02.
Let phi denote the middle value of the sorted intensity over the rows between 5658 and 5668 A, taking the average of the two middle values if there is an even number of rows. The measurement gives 8.7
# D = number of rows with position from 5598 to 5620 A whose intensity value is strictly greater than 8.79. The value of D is 1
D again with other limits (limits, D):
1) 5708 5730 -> 6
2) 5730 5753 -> 8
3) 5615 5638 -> 5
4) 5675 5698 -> 8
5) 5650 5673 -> 5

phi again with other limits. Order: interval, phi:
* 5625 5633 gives 8.7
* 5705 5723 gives 8.9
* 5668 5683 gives 8.9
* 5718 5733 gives 9.2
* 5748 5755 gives 9.6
